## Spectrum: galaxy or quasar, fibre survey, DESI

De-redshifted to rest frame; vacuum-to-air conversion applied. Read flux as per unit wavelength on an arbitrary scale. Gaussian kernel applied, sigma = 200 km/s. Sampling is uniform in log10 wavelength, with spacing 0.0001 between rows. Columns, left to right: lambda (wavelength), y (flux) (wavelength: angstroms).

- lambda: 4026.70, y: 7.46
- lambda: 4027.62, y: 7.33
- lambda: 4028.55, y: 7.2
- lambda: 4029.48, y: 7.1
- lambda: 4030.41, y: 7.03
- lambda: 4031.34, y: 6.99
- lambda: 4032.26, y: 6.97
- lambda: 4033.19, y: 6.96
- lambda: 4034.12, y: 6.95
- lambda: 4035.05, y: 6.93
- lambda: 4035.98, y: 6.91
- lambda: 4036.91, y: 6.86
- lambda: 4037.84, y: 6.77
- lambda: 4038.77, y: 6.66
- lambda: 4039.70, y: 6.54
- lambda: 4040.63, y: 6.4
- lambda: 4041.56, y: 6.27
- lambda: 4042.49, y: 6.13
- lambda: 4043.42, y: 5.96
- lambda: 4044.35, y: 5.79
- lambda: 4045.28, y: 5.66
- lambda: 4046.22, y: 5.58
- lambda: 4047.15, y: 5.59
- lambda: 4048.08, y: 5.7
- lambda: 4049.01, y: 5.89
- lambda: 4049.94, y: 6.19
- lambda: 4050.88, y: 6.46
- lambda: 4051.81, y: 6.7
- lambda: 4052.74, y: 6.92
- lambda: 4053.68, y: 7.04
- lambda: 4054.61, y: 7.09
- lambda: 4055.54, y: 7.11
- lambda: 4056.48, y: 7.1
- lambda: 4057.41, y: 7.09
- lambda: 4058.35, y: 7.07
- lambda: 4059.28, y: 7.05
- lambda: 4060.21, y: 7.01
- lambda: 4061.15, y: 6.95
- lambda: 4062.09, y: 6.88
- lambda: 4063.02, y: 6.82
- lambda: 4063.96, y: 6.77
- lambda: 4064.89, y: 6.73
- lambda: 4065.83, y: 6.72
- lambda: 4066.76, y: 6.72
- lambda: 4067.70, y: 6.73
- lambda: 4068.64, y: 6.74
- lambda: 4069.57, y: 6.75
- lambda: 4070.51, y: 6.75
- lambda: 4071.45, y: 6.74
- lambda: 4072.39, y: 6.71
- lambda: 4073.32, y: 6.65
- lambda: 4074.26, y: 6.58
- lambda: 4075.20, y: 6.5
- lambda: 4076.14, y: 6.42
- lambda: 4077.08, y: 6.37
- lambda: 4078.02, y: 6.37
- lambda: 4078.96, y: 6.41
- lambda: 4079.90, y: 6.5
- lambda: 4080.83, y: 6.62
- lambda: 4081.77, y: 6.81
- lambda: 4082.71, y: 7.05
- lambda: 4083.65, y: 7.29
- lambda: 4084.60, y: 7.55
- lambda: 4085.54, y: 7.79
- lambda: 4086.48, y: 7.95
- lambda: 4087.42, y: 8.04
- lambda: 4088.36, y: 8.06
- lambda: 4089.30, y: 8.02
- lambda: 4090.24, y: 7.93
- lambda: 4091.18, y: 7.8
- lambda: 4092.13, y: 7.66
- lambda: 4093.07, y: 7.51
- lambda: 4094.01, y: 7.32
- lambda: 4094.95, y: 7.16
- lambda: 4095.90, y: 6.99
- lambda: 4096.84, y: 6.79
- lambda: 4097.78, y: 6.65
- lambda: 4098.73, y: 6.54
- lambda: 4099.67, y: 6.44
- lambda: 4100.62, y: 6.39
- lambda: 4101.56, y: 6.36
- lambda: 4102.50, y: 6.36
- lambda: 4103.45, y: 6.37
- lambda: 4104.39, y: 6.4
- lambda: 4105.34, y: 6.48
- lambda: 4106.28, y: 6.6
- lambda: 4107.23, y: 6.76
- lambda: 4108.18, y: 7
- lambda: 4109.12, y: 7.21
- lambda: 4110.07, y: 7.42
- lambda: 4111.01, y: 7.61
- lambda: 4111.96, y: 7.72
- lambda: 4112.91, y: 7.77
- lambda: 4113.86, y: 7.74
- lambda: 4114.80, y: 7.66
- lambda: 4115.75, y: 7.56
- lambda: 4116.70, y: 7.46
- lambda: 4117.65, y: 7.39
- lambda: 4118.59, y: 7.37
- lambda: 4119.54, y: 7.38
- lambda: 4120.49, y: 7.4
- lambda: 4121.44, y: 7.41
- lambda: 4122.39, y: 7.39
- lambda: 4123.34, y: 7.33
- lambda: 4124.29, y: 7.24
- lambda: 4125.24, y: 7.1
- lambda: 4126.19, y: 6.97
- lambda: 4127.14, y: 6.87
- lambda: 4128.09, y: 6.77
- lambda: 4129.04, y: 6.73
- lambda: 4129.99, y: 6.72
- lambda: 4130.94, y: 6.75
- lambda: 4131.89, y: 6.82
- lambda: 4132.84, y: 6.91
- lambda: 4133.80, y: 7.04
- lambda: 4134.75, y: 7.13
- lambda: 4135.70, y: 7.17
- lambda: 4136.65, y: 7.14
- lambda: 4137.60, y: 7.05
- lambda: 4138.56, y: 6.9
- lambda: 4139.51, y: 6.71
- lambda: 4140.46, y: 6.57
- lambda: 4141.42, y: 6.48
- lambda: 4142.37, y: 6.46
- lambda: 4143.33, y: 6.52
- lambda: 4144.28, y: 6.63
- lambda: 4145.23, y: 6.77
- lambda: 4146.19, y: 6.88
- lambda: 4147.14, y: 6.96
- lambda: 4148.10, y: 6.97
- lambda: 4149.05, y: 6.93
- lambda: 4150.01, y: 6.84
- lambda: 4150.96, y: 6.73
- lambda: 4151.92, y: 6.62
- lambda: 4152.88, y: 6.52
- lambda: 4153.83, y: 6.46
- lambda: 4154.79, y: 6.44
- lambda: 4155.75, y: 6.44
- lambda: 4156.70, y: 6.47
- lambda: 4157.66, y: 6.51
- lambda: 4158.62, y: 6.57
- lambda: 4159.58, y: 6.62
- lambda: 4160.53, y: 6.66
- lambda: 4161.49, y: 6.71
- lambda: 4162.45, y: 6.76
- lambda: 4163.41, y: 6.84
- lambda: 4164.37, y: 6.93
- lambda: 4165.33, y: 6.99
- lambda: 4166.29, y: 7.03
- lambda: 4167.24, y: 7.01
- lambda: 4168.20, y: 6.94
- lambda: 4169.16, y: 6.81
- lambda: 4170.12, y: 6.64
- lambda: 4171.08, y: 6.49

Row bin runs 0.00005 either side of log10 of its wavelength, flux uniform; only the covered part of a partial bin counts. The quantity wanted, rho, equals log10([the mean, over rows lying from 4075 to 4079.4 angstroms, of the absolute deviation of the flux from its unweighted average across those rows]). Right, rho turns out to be -1.4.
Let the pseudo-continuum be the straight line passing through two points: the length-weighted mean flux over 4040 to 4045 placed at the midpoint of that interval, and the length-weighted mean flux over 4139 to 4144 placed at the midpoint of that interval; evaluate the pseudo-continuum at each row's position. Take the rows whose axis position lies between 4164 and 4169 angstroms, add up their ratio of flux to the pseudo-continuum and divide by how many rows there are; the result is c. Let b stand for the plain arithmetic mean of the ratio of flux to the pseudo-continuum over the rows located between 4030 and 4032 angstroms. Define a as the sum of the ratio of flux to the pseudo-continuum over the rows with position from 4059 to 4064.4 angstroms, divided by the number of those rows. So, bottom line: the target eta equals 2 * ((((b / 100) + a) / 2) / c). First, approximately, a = 1.12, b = 1.16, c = 1.05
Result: 1.08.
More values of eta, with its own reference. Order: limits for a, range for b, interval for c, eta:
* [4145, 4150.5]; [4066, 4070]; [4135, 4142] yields 1.01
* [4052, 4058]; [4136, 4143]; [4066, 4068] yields 1.07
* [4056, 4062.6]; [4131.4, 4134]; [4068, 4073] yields 1.06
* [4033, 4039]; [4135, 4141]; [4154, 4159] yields 1.16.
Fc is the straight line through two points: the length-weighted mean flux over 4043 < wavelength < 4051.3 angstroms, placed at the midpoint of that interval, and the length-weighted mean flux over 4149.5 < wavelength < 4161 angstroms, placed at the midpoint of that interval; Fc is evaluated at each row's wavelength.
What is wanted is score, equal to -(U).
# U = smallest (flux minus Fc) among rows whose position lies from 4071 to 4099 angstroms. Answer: -0.3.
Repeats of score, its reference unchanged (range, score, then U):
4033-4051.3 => 0.3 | -0.3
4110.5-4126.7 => -0.6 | 0.6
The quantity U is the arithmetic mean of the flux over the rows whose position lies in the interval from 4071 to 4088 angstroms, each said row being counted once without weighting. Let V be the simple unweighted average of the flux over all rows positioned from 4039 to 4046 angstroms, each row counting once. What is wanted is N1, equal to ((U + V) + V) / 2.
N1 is 9.6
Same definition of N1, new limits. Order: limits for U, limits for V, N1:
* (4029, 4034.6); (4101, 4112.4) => 10.4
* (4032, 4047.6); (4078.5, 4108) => 10.3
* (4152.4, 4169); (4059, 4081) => 10.0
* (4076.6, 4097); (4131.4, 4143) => 10.5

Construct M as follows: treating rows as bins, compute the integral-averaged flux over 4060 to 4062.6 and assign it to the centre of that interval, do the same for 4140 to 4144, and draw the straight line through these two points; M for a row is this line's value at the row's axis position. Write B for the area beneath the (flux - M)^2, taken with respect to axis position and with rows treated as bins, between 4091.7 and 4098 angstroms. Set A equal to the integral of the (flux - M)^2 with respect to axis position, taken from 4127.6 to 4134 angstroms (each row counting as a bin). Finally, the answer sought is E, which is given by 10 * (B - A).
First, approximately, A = 0.46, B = 1.8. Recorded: 13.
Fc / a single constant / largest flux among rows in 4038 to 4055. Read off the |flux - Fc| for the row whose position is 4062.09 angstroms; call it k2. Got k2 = 0.21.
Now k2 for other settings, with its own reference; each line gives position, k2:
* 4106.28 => 0.49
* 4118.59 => 0.28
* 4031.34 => 0.10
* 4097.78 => 0.44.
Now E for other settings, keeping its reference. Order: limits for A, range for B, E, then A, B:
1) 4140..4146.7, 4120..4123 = 16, 0.26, 1.8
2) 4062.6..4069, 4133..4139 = 16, 0.16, 1.7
